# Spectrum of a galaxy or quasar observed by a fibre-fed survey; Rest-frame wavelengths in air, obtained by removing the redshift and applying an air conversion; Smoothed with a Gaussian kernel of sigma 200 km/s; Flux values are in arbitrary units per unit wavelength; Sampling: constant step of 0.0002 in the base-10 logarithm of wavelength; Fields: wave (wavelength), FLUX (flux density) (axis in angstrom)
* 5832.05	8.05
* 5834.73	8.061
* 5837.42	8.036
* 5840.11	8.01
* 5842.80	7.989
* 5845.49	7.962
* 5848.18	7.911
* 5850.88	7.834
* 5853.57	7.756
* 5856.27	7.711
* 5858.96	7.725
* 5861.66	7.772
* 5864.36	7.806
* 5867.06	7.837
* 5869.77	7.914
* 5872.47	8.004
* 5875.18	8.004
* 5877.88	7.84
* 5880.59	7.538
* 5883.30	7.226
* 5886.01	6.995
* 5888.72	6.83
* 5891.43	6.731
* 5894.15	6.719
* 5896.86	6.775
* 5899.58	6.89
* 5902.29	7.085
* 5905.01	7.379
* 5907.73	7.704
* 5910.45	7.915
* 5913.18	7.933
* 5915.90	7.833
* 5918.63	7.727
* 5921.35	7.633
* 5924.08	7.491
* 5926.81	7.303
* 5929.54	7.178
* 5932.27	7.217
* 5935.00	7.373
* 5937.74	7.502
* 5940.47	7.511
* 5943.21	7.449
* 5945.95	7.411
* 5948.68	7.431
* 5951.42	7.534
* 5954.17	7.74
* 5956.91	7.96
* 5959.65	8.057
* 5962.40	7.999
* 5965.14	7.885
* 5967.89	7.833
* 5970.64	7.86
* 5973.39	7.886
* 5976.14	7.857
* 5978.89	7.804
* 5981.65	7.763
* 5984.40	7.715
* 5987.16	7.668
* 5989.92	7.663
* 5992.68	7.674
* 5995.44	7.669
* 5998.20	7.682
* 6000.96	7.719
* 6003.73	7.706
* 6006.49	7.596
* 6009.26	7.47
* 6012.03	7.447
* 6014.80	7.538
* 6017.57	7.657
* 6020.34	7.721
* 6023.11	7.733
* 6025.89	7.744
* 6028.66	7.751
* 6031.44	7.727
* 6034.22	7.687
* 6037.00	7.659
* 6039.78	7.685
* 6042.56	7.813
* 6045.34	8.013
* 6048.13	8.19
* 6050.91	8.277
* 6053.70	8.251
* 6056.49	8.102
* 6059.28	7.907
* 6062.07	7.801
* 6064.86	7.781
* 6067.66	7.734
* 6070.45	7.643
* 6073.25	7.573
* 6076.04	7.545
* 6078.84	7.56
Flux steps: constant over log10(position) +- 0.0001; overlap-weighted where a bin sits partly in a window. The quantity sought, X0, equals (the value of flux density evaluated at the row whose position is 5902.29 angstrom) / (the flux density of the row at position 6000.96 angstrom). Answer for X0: 0.92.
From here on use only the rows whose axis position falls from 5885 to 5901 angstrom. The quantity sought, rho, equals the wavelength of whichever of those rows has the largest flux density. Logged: 5886.01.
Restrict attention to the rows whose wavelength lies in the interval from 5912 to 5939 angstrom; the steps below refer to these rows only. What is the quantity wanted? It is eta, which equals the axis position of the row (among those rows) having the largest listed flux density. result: 5913.18 angstrom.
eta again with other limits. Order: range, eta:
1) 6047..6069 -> 6050.91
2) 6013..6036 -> 6028.66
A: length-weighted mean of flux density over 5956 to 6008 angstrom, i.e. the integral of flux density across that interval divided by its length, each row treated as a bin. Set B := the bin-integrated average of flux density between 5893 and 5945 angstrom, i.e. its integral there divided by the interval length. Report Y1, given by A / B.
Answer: 1.05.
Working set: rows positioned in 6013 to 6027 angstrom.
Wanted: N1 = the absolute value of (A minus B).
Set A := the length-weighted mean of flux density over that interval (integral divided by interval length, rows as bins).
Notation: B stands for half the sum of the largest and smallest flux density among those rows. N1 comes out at 0.029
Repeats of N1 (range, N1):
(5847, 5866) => 0.022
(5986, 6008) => 0.013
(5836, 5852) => 0.021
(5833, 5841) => 0.005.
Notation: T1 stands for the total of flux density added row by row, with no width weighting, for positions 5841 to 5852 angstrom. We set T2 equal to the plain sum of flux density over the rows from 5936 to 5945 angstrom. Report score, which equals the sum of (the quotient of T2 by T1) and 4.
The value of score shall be 4.7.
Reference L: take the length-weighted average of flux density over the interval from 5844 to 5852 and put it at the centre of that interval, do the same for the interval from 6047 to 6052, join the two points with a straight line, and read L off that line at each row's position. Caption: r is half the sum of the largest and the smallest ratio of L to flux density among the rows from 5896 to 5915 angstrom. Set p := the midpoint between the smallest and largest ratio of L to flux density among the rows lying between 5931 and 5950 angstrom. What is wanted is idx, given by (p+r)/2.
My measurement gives 1.09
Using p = 1.09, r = 1.09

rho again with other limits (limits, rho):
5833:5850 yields 5834.73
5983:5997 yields 5984.40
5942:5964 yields 5959.65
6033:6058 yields 6050.91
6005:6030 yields 6028.66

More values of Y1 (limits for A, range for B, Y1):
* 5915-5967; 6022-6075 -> 0.97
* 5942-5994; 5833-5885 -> 0.99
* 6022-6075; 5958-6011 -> 1.01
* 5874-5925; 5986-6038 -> 0.96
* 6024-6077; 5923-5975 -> 1.03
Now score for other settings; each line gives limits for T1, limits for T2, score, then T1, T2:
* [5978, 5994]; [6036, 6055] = 5.2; 46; 56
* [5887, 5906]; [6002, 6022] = 5.1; 48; 53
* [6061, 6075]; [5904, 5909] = 4.4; 39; 15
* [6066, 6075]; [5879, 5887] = 4.9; 23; 22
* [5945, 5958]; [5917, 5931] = 5.0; 38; 37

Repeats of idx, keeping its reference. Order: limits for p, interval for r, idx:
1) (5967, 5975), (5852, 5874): 1.02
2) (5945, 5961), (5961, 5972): 1.03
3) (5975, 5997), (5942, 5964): 1.05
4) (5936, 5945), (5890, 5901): 1.13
